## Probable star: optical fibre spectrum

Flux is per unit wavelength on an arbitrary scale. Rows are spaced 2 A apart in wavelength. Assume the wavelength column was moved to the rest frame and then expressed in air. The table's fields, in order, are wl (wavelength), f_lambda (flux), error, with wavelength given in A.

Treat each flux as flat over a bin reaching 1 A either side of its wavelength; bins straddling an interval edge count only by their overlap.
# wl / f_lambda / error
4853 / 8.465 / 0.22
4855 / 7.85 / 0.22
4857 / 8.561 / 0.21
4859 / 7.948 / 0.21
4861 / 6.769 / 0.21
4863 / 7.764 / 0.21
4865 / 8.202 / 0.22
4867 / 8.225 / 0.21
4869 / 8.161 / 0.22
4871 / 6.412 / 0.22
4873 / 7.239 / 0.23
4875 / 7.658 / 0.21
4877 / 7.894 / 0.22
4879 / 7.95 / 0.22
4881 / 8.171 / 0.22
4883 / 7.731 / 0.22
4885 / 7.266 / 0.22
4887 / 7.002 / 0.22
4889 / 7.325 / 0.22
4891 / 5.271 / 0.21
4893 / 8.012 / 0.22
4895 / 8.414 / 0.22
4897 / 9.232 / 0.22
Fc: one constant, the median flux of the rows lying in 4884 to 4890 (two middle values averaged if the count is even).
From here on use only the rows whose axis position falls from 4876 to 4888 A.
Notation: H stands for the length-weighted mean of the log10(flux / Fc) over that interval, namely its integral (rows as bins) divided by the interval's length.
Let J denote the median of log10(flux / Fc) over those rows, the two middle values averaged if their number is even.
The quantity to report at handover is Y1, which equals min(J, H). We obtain 0.023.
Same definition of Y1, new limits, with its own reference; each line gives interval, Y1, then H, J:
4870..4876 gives -0.011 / -0.011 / -0.002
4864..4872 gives 0.026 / 0.026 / 0.052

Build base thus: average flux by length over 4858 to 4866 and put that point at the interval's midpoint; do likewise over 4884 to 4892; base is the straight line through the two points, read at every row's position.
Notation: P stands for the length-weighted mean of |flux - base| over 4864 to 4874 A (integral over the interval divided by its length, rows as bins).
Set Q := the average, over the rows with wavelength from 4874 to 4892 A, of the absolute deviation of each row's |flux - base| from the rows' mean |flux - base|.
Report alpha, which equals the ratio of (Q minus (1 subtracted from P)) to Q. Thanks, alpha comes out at 2.4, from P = 0.6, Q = 0.276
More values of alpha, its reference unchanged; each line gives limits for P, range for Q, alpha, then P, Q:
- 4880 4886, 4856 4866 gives 1.6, 0.8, 0.295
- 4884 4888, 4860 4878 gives 3.5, 0.3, 0.261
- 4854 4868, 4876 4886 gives 3.9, 0.5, 0.178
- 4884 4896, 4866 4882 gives 0.9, 1.0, 0.238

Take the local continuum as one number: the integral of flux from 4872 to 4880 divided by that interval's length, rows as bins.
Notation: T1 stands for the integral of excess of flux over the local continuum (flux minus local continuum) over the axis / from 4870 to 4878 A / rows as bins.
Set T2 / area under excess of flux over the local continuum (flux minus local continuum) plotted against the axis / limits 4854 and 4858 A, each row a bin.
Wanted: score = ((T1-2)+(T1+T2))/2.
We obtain -3.0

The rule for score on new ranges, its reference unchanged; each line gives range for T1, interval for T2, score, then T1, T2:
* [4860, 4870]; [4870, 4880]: -0.9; 1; -2.5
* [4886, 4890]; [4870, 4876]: -4.8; -2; -3.5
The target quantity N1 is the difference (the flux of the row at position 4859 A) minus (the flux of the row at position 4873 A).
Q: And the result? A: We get 0.7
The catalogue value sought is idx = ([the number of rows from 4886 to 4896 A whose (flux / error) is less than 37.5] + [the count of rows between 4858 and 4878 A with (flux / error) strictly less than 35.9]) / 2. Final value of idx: 4.00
